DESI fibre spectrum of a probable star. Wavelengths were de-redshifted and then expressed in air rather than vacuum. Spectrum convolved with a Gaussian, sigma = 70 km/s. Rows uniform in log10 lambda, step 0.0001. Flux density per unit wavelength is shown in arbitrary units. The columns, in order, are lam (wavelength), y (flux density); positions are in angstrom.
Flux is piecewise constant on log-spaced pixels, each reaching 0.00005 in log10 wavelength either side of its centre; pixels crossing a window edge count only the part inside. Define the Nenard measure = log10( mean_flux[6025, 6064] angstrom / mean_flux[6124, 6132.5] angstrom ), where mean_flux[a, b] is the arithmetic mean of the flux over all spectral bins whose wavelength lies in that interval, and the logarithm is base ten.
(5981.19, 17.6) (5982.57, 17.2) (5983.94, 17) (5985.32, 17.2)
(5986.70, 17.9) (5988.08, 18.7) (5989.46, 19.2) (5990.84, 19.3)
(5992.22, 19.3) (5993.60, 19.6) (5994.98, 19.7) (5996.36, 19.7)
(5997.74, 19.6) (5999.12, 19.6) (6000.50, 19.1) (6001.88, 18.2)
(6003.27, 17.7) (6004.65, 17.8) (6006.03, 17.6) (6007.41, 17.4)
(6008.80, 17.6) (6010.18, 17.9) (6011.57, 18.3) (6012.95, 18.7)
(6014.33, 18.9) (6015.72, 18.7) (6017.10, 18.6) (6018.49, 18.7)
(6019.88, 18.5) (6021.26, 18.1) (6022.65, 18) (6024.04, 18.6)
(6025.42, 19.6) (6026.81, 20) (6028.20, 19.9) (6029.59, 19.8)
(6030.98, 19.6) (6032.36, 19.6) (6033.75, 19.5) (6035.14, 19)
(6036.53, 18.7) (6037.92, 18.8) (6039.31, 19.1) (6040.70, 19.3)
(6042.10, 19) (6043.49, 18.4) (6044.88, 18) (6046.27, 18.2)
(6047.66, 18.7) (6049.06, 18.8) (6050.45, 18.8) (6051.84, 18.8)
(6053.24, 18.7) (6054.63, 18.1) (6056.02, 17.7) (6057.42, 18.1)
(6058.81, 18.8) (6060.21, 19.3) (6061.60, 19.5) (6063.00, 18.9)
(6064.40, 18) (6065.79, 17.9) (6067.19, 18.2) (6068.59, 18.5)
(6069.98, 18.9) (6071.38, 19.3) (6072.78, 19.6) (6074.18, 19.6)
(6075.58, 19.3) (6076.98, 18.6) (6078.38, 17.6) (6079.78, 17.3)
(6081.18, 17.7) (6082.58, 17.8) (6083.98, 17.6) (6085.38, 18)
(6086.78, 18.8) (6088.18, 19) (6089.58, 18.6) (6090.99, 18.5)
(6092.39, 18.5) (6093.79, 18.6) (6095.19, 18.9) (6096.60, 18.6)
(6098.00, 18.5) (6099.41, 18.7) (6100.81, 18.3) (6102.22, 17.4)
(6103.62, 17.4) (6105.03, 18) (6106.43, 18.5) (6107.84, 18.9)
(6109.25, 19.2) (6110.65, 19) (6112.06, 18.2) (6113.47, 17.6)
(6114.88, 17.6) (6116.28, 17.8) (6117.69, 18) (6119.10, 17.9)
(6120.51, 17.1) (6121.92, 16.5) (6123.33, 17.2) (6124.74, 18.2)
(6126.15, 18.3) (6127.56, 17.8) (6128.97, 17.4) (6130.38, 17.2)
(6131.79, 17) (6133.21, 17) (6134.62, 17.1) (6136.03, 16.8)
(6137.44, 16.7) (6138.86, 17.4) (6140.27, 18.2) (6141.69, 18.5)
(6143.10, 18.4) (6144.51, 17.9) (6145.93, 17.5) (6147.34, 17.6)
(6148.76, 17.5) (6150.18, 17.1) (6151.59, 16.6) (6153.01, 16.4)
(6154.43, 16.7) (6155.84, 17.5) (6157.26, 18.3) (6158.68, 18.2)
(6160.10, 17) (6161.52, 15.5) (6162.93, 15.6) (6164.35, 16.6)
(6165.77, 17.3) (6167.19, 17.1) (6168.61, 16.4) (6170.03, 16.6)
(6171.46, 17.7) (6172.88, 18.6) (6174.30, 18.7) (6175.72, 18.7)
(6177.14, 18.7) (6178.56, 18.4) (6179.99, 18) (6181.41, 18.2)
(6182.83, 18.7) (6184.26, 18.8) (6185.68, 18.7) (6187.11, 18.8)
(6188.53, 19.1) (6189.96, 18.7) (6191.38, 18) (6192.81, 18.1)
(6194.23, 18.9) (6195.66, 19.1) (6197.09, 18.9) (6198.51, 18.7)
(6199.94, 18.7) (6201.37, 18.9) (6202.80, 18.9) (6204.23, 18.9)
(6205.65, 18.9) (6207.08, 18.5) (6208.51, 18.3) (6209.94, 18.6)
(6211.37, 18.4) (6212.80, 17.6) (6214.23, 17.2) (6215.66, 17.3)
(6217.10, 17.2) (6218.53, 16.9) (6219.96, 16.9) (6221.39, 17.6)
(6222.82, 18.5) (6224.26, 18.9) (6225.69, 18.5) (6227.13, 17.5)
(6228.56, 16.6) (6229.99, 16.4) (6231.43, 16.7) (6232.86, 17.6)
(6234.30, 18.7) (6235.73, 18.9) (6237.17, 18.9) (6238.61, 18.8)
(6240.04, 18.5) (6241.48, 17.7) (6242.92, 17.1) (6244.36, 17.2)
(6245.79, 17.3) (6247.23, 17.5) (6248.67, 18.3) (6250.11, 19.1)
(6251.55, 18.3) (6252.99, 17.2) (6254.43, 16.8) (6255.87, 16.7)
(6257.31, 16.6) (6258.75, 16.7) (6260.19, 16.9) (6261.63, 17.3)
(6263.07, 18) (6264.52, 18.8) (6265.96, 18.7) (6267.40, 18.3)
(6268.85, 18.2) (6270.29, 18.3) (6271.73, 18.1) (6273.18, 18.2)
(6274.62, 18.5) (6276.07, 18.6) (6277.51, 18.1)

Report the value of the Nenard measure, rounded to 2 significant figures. 0.031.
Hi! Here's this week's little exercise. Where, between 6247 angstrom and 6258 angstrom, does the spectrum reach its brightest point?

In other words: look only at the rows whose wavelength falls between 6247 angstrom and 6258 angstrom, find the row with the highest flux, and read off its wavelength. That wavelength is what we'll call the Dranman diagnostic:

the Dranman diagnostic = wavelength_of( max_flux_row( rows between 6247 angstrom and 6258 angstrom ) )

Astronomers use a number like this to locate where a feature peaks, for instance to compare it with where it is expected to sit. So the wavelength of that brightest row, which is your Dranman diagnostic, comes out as 6250.11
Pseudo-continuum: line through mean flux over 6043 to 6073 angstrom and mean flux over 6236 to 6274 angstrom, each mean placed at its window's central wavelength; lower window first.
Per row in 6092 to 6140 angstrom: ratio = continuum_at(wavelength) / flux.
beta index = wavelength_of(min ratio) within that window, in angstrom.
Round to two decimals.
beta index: 6109.25 angstrom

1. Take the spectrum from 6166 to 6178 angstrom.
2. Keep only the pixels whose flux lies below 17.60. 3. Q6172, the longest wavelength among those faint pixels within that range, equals 6170.03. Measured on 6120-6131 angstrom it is 6130.38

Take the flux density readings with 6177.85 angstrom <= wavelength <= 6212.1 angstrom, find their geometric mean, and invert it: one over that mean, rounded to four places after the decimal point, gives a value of 0.0537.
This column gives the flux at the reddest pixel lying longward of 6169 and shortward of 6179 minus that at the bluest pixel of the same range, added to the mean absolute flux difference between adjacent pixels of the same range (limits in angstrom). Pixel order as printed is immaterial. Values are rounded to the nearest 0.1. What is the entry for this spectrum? 2.2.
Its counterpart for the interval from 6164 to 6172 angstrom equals 1.7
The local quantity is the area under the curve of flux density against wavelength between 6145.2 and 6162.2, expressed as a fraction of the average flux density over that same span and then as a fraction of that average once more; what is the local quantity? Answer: 0.99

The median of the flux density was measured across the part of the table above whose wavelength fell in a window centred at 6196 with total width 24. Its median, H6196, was 18.8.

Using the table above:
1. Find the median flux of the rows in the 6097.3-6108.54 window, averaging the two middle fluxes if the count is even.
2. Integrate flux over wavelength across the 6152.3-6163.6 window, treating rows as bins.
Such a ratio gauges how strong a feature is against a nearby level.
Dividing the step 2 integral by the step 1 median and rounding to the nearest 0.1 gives 10.4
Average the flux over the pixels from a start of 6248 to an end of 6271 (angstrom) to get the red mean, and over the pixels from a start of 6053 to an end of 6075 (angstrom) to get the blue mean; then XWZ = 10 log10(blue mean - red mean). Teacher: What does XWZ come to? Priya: 0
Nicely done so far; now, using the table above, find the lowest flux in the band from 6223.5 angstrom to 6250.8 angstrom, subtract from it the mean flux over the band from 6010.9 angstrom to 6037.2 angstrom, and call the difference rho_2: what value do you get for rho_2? -2.6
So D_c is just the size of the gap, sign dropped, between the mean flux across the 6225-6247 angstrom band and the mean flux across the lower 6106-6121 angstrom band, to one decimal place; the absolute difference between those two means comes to 0.4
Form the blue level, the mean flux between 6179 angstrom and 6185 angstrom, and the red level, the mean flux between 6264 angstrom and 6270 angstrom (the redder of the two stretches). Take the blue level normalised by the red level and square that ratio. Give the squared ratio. 0.99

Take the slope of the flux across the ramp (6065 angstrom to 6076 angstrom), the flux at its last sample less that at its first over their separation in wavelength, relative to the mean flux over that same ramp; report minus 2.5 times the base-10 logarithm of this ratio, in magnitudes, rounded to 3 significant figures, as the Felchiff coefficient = 5.30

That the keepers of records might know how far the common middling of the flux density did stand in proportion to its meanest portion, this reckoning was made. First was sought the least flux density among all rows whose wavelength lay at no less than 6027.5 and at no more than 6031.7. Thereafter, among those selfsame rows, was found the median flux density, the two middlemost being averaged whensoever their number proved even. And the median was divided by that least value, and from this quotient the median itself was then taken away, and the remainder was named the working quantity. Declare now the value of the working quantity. -18.8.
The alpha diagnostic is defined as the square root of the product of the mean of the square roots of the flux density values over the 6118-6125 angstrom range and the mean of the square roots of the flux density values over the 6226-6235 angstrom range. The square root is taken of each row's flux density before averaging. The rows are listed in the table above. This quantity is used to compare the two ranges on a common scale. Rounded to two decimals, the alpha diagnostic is 4.16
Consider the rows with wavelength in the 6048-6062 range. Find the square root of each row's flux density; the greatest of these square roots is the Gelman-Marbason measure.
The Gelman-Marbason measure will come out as 4.42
